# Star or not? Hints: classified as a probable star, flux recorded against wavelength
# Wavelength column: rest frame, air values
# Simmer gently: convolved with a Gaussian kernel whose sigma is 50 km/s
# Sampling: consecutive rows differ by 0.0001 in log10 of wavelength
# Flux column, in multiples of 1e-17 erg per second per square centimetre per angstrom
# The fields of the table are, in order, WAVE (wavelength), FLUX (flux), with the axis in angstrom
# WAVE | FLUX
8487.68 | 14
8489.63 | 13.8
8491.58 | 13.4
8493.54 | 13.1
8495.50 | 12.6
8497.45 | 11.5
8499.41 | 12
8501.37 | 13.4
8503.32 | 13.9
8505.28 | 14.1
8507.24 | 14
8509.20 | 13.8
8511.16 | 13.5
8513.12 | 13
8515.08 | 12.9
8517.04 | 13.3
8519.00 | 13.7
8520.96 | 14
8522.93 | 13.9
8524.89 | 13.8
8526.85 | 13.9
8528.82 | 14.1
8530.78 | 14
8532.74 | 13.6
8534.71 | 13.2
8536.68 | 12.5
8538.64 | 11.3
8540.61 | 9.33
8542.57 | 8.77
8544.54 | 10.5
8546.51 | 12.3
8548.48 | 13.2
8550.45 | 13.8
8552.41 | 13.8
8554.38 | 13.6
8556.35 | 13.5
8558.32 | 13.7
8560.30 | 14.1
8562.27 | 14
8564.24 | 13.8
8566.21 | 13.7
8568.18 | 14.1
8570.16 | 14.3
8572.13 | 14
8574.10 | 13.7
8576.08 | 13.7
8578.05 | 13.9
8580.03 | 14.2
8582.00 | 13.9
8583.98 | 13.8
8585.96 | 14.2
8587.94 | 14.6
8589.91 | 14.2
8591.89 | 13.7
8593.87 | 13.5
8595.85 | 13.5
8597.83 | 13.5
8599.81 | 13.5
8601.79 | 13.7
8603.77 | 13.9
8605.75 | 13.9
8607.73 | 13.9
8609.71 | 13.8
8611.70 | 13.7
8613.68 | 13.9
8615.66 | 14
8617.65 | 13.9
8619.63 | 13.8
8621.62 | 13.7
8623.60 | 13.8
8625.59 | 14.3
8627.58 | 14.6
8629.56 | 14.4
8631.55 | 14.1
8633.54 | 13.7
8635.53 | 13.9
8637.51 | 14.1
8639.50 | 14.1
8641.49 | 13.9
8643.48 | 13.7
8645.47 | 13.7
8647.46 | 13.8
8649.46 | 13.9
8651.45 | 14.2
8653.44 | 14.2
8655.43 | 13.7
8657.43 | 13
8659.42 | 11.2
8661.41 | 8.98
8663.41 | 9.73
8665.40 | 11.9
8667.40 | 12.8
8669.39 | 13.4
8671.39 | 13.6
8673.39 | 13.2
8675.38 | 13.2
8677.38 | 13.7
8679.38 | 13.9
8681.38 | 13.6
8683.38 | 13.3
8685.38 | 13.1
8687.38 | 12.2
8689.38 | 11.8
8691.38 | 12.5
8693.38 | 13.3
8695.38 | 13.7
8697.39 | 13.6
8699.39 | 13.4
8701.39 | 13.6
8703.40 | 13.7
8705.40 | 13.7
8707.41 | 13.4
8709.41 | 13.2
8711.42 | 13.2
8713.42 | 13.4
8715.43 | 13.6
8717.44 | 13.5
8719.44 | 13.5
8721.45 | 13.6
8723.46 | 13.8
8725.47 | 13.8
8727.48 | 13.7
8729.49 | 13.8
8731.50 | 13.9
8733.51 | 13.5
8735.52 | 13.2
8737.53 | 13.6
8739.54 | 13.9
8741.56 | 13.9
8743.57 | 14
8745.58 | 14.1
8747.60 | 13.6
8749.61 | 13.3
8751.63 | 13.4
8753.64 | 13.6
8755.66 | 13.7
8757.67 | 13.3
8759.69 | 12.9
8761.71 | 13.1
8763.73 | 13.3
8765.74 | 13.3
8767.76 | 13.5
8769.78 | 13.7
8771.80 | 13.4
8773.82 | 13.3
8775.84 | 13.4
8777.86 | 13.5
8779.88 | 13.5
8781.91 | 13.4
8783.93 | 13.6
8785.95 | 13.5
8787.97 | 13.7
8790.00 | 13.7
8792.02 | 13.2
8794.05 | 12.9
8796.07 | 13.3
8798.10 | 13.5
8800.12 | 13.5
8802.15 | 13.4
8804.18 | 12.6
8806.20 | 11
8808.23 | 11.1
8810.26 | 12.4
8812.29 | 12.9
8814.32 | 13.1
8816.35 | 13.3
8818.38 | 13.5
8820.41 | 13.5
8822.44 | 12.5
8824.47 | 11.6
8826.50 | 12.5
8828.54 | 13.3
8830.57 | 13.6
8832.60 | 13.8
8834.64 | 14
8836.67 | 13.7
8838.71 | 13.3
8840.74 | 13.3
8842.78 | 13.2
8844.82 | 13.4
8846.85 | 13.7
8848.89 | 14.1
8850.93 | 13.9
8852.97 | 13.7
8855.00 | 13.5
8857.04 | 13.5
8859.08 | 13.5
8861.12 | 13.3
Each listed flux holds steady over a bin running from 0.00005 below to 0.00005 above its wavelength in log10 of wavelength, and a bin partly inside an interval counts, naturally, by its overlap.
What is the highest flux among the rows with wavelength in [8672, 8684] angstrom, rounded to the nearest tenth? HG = 13.9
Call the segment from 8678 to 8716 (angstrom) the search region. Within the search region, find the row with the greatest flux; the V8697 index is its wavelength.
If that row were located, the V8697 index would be 8679.38 angstrom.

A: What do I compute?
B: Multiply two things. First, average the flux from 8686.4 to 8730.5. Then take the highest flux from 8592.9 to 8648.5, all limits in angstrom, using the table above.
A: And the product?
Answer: 195.1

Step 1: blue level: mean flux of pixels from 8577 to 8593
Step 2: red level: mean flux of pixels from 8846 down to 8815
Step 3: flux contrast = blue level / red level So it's 1.06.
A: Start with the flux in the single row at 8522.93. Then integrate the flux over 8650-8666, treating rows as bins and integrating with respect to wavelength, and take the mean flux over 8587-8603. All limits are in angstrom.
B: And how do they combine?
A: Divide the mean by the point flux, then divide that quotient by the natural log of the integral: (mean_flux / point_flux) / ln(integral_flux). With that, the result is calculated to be 0.188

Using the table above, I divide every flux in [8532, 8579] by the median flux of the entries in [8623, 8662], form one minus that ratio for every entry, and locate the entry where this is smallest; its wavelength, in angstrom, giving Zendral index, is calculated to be 8570.16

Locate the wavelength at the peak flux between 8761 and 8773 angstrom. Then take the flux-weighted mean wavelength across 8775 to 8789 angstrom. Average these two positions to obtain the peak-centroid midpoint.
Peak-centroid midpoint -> 8775.9 angstrom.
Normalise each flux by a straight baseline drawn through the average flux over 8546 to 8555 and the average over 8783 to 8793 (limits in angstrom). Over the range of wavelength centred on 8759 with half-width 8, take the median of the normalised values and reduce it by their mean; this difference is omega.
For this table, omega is -0.002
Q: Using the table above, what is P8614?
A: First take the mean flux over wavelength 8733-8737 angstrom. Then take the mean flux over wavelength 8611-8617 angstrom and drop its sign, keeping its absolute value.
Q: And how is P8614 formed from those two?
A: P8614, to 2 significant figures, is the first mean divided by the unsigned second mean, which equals 0.96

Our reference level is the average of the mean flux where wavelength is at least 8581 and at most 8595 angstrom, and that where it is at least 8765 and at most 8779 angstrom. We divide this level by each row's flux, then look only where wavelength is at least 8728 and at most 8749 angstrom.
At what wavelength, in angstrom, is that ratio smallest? 8745.58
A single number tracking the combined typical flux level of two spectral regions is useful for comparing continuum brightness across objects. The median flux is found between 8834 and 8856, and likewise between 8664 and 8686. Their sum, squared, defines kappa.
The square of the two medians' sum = 729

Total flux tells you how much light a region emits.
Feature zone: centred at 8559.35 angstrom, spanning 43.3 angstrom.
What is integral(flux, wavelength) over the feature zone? 566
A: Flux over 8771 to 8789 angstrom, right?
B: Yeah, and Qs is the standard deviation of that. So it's 0.1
